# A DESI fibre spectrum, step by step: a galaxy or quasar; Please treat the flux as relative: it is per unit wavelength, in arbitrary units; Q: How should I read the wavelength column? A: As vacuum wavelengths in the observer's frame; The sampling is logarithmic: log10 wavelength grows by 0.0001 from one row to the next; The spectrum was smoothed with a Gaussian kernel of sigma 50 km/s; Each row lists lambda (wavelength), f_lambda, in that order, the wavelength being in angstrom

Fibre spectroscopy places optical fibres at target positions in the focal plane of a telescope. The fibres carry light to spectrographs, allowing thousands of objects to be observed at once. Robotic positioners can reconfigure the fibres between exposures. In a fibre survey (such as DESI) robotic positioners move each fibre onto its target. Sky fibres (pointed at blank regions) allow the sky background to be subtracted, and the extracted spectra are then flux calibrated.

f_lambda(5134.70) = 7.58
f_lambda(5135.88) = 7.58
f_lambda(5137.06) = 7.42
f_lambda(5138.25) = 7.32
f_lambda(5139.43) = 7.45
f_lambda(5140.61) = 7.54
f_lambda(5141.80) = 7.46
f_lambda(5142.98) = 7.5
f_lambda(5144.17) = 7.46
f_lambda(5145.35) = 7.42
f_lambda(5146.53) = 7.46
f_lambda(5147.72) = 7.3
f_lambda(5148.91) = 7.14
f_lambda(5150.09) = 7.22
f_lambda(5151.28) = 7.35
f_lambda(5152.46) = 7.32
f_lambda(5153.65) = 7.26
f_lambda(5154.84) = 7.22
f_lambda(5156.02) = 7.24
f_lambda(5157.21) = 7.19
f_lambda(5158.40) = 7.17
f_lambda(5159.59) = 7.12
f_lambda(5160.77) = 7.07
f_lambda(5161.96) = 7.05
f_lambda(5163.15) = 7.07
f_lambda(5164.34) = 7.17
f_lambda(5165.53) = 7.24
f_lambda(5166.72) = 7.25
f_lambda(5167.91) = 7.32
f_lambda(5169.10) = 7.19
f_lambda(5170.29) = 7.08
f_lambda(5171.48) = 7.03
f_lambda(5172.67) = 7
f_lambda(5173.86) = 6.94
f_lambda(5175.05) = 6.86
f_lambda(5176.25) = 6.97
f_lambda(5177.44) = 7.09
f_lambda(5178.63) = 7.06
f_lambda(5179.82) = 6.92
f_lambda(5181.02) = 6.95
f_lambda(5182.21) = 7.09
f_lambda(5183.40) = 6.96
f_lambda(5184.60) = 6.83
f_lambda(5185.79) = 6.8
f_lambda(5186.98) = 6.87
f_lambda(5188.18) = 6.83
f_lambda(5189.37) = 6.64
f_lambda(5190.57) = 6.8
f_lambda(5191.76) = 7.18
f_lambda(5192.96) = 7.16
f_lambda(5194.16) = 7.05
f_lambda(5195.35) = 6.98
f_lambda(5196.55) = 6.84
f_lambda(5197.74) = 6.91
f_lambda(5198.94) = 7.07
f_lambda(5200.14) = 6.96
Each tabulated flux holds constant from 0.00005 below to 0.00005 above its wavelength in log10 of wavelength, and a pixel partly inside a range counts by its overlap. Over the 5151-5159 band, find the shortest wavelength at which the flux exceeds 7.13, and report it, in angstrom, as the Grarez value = 5151.28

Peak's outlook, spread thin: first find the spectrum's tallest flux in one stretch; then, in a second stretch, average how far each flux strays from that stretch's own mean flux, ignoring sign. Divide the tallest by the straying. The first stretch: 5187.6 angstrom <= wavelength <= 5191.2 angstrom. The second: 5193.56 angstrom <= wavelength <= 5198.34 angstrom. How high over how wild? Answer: 98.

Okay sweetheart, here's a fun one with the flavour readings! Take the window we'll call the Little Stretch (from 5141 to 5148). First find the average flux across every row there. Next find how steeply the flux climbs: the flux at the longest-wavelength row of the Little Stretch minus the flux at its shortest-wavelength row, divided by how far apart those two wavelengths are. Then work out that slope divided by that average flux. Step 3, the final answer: -0.0036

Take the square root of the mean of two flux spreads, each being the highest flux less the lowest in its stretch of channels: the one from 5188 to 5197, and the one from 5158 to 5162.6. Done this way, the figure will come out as 0.57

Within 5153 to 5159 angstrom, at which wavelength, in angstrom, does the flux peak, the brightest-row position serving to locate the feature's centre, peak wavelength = 5153.65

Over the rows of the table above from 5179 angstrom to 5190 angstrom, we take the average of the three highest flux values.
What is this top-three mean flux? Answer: 7.00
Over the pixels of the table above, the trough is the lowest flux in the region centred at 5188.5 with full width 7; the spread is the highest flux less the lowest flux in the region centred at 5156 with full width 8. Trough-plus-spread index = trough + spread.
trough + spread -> 6.84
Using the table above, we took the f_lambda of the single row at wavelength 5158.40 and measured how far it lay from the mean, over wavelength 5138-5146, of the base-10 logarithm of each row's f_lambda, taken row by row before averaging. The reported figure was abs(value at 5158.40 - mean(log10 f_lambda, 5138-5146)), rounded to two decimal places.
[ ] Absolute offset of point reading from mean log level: 6.30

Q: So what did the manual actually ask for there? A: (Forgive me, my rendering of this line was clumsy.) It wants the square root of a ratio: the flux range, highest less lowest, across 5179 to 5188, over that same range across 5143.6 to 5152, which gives 1.0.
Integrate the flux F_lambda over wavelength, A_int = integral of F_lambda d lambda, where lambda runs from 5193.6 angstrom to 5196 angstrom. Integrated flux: 17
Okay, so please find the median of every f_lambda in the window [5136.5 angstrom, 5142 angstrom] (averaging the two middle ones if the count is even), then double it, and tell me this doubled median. 14.9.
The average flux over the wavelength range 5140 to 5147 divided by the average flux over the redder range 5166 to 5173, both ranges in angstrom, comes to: 1.05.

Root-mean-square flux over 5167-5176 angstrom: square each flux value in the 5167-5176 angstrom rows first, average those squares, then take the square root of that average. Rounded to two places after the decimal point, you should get 7.06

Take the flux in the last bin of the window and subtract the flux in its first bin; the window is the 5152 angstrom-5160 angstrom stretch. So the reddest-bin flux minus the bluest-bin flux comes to -0.20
